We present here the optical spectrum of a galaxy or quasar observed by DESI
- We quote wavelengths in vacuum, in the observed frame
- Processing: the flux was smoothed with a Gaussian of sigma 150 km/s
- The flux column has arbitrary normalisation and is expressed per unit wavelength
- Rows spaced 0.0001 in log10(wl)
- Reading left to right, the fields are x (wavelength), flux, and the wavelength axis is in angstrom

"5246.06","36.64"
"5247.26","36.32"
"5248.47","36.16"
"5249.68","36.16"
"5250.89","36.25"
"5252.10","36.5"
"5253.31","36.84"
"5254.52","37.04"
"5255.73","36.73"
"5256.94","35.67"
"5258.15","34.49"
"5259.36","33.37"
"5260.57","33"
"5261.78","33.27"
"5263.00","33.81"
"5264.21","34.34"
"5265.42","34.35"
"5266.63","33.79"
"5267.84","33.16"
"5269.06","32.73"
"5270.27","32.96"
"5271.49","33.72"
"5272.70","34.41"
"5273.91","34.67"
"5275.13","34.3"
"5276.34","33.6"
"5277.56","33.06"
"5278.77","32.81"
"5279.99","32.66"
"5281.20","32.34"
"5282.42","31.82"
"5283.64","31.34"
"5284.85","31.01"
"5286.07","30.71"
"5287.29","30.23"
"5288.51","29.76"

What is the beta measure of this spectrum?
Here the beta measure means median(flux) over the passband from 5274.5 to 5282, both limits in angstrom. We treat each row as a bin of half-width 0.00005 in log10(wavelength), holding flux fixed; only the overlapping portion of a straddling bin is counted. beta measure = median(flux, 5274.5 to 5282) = 32.9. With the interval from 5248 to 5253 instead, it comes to 36.2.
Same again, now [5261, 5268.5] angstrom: 33.8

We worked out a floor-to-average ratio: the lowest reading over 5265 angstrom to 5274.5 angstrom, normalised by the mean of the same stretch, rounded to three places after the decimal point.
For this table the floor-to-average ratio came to 0.971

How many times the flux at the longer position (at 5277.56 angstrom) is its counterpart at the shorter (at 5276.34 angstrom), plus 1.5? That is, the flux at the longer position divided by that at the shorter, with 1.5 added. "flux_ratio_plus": 2.484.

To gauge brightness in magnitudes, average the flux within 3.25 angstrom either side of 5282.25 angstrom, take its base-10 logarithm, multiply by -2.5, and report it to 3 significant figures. -3.76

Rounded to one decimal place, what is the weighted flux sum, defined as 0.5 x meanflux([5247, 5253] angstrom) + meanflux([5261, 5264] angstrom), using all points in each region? 51.7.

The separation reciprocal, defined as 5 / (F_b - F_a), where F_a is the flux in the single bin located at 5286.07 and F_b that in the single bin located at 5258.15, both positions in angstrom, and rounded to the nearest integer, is 1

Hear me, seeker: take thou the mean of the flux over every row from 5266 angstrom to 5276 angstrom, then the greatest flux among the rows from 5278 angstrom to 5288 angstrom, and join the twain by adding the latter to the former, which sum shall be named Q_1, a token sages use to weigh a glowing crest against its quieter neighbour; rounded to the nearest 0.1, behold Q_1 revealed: 66.5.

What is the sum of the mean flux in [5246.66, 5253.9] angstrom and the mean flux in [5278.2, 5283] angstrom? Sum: 68.8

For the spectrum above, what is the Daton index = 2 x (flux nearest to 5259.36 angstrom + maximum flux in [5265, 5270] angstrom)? 135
